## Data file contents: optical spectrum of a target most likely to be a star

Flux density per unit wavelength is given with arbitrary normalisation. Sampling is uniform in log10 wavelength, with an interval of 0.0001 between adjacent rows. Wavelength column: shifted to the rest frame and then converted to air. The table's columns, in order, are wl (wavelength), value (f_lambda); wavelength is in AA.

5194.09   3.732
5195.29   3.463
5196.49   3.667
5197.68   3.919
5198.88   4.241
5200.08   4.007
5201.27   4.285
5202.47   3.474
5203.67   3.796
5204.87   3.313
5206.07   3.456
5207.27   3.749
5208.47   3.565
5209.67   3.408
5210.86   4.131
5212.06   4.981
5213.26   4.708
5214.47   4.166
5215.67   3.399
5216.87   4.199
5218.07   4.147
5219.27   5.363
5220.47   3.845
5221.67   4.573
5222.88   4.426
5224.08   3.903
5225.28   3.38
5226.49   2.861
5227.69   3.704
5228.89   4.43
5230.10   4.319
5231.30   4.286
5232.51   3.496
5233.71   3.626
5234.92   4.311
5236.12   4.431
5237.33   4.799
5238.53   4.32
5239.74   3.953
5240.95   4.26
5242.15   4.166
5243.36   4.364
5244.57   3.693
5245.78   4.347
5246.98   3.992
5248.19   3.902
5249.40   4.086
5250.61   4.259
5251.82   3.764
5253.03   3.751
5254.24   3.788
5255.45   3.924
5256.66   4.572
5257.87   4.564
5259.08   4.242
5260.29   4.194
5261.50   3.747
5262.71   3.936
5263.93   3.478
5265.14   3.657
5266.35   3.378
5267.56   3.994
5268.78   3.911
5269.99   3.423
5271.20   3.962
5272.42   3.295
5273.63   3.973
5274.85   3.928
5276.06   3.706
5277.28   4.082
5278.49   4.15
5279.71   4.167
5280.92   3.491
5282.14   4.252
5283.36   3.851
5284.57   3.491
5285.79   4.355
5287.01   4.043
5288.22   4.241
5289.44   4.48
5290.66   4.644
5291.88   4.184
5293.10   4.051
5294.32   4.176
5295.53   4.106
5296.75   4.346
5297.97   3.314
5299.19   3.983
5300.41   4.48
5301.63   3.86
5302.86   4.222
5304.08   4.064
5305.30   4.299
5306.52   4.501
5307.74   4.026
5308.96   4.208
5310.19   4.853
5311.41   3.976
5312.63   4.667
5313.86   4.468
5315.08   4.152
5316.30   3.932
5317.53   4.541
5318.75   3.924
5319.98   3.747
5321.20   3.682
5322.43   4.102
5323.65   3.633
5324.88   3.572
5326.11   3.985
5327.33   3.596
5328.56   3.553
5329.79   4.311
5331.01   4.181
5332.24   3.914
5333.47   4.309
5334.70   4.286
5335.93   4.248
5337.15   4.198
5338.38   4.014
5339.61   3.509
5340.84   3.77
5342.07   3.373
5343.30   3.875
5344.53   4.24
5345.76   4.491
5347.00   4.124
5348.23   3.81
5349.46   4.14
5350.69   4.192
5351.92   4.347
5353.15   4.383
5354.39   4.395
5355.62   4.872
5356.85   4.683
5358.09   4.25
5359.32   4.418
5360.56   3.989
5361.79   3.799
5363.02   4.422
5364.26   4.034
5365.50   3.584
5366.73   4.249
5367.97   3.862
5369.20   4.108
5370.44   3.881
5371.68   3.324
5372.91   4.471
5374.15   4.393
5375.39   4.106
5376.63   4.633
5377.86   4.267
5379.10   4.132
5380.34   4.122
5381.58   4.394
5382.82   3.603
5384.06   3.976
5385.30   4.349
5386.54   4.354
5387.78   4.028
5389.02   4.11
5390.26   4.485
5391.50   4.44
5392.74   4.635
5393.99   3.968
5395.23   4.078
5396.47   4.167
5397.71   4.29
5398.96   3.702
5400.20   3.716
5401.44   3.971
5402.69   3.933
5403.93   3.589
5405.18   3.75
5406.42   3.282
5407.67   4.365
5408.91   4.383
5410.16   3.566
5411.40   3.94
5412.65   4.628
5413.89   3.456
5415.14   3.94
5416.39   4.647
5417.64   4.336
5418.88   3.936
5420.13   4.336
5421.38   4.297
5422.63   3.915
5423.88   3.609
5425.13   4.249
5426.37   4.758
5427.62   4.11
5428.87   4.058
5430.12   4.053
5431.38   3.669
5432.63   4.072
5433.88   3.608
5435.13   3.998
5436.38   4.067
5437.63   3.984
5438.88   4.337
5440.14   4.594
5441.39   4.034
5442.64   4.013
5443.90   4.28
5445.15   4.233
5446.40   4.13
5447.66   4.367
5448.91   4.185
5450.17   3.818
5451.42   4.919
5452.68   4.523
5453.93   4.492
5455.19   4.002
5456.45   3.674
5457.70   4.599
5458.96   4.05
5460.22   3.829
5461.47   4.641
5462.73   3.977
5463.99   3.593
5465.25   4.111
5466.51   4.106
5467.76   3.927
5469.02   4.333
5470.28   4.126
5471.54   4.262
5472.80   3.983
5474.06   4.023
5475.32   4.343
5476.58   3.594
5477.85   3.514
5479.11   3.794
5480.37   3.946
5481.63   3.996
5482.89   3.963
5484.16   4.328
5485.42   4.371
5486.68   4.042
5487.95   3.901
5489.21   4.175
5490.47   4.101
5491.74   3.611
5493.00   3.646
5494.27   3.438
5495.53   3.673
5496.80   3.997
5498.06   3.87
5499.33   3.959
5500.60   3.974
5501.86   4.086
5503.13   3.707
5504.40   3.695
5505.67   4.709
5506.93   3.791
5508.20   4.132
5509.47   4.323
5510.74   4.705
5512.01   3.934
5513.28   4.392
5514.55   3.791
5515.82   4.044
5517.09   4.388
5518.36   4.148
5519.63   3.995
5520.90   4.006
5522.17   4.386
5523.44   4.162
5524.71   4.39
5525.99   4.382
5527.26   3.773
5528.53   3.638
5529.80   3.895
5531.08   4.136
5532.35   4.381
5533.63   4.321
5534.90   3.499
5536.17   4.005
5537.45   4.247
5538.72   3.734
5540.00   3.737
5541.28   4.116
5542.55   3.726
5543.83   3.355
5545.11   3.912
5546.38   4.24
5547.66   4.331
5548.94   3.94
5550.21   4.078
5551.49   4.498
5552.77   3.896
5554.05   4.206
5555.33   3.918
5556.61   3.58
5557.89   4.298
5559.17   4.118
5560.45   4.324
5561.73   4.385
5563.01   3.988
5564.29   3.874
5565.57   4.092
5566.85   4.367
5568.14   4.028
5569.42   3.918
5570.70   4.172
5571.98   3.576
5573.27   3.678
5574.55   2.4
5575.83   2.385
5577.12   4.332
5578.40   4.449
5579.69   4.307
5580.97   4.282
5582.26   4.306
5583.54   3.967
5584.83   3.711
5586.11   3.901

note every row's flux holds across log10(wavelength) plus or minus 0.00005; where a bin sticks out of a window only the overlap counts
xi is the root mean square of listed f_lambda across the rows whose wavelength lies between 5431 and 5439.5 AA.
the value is 3.97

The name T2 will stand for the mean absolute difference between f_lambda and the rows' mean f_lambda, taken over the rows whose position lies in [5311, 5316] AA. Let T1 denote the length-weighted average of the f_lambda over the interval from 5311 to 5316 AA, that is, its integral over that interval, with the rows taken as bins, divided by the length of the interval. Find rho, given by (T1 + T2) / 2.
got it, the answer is 2.28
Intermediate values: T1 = 4.31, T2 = 0.25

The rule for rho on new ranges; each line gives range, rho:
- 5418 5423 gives 2.17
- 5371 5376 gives 2.22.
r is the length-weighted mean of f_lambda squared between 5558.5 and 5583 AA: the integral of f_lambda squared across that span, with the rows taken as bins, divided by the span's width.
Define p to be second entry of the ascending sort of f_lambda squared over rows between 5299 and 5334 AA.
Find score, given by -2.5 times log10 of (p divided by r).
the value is 0.240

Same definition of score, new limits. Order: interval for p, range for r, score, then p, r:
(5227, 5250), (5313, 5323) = 0.263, 13.1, 16.8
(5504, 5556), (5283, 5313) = 0.391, 12.2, 17.6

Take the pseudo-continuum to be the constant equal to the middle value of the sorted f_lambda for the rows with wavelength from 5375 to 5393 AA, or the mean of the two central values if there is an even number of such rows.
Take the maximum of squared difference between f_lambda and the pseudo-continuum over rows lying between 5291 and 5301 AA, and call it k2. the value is 0.9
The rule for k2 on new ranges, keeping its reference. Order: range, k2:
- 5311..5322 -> 0.3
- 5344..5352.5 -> 0.2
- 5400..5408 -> 1.0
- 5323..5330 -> 0.5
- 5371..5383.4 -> 0.9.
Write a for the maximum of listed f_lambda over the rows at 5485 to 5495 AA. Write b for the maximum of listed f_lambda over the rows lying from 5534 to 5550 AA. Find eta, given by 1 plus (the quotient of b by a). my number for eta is 1.99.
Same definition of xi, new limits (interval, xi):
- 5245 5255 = 3.99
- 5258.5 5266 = 3.89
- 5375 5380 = 4.29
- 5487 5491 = 4.06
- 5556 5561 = 4.09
